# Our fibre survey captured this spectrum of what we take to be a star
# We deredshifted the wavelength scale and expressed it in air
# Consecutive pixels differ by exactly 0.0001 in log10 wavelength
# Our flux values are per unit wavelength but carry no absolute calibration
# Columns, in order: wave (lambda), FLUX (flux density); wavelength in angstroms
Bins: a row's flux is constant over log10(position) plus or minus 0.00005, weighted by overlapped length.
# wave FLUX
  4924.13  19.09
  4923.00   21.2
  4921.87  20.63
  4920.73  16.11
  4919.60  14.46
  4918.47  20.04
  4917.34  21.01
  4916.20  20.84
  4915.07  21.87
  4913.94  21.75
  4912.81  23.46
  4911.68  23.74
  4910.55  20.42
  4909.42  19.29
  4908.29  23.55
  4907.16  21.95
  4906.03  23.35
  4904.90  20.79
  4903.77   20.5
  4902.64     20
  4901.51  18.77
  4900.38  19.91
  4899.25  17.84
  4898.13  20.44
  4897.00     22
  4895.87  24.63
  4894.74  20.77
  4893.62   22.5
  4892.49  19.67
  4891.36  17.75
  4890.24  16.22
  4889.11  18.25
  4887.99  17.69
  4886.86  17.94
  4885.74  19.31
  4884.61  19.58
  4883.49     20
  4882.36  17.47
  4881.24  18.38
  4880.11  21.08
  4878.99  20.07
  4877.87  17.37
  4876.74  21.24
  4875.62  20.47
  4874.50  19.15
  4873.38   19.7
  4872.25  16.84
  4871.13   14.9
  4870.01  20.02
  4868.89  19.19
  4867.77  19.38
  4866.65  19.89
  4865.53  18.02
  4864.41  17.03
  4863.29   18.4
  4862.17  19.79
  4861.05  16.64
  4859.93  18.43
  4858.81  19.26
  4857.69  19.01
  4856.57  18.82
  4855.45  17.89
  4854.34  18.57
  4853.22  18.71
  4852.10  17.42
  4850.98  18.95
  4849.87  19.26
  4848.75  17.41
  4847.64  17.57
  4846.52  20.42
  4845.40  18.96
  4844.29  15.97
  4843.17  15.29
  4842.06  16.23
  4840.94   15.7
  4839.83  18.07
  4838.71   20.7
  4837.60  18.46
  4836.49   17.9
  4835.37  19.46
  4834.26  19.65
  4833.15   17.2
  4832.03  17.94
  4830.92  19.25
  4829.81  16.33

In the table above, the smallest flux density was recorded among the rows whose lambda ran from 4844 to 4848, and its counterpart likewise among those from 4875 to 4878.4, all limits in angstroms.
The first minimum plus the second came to 33.3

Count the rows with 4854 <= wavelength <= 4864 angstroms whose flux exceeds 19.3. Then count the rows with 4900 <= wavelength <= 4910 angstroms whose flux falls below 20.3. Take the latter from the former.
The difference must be -3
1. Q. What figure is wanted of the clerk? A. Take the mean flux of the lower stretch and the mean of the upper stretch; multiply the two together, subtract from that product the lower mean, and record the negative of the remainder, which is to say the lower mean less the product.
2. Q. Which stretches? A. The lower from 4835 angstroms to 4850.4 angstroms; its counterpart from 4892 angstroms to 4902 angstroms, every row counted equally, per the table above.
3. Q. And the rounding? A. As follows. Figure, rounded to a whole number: -354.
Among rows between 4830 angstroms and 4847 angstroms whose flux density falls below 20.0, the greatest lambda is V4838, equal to 4845.40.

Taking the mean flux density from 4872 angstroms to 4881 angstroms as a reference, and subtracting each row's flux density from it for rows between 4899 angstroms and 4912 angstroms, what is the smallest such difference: -4.2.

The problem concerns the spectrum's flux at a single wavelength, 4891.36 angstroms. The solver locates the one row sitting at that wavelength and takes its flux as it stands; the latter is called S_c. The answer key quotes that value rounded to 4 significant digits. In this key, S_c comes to 17.75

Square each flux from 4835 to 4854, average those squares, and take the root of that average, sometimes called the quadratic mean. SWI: 18.1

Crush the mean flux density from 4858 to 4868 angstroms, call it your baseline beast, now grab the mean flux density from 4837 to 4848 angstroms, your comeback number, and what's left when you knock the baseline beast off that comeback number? -0.8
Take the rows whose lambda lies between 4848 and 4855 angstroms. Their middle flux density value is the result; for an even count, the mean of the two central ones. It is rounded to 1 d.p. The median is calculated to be 18.6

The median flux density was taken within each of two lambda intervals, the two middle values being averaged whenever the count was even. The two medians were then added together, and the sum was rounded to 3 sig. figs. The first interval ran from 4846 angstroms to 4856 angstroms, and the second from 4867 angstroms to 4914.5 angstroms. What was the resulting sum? 38.5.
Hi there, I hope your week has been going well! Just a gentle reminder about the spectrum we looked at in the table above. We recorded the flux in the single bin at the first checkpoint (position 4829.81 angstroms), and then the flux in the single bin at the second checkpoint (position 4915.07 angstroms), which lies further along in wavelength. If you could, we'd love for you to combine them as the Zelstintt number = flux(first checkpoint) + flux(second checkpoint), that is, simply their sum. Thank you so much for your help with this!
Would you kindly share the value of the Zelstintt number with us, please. 38.2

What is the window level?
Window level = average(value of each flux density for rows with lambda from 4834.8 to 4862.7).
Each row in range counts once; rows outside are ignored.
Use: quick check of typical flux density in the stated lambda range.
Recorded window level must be 18.2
